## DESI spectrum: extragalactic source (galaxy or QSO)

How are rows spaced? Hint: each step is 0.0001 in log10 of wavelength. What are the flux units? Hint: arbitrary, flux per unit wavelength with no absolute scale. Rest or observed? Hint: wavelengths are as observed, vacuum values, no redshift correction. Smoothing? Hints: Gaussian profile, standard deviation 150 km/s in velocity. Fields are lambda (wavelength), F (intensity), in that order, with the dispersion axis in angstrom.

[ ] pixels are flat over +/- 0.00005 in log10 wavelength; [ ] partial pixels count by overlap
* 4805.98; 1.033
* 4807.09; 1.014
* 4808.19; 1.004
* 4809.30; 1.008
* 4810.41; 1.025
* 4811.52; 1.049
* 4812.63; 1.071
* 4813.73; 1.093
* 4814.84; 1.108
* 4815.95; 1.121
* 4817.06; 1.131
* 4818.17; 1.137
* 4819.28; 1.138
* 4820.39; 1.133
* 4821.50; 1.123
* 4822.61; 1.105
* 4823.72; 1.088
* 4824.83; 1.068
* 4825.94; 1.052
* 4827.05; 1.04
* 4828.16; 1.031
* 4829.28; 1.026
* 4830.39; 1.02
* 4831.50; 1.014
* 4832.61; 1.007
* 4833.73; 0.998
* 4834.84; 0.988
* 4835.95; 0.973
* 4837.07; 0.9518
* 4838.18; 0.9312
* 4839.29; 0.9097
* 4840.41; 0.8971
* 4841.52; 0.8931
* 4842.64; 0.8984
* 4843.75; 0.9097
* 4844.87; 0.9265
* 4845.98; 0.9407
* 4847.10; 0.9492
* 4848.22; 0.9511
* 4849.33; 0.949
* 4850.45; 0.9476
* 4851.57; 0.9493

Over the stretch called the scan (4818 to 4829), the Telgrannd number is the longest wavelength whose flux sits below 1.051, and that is 4828.16 angstrom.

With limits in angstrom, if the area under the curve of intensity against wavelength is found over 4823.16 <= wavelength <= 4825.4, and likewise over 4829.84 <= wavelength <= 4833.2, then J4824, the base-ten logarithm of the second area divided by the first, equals 0.15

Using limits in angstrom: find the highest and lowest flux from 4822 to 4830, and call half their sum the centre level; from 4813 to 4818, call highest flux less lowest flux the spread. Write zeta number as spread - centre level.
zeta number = -1.03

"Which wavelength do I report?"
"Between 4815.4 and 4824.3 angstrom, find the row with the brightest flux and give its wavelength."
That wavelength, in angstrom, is 4819.28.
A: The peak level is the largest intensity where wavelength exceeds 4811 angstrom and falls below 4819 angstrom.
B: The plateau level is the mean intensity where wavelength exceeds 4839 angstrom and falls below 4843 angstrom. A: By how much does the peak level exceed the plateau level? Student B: 0.24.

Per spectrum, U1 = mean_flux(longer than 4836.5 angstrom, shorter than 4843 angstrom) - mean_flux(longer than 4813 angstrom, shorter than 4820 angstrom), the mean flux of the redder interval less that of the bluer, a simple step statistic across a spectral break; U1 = -0.21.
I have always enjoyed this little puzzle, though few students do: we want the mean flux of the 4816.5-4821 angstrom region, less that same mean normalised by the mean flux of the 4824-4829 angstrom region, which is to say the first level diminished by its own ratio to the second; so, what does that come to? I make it 0.05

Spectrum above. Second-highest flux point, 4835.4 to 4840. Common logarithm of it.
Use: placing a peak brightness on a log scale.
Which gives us -0.02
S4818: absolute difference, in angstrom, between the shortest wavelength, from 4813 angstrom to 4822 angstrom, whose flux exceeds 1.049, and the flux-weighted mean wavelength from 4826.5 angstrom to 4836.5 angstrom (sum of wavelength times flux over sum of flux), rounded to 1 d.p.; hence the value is 17.7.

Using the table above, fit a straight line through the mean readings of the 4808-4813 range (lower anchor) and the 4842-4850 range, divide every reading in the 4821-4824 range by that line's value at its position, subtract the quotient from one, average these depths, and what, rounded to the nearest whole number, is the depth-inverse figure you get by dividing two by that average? -18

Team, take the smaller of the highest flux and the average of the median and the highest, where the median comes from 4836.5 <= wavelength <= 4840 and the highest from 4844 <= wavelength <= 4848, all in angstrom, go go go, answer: 0.94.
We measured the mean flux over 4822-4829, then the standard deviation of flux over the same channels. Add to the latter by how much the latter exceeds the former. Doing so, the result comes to -1.01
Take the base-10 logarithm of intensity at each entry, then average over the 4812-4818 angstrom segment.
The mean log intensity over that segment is 0.04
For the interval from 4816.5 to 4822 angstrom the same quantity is 0.05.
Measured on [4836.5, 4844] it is -0.04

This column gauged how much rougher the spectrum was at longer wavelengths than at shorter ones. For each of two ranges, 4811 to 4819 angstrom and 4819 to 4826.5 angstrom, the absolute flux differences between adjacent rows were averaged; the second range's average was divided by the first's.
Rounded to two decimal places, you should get 0.98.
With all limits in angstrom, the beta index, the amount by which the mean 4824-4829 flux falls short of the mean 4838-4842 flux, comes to -0.14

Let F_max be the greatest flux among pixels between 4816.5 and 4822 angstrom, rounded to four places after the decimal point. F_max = 1.1380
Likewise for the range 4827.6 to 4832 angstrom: 1.0310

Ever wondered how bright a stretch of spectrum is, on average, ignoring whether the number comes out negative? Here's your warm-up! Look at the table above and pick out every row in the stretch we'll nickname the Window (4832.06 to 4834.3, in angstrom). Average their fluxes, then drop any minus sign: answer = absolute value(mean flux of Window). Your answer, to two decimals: 1.00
